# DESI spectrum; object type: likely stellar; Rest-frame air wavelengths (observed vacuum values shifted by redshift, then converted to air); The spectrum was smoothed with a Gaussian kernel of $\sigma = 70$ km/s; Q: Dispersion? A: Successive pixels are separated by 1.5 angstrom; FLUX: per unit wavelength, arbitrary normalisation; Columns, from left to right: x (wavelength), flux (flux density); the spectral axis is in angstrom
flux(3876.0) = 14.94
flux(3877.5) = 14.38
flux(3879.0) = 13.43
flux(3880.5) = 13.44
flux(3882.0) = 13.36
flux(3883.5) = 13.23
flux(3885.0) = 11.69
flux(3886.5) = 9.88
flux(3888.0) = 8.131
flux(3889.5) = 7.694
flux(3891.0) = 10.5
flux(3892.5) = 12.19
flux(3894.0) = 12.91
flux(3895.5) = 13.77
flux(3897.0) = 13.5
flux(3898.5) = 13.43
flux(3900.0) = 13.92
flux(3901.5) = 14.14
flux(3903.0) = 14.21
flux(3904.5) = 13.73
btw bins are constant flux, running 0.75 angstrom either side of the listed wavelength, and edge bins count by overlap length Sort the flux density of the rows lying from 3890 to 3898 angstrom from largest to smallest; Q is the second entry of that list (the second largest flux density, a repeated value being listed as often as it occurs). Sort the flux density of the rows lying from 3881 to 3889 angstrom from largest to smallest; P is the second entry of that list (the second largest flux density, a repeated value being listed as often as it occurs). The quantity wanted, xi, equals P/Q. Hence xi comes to 0.98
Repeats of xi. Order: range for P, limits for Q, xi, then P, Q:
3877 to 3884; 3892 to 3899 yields 1.00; 13.44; 13.5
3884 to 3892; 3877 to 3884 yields 0.78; 10.5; 13.44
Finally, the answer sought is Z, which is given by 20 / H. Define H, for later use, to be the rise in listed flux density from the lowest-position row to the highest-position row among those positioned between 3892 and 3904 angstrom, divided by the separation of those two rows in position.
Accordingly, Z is 104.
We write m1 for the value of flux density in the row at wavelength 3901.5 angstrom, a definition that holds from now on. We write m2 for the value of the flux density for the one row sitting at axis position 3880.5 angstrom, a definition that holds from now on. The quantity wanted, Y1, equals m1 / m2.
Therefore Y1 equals 1.05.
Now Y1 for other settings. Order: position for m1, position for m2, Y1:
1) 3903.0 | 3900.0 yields 1.02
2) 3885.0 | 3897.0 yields 0.87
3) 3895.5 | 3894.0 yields 1.07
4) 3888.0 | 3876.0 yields 0.54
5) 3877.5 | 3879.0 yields 1.07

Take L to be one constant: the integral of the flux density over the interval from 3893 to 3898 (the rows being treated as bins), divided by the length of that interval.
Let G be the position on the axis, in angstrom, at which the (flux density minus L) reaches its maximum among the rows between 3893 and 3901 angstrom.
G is 3900.0 angstrom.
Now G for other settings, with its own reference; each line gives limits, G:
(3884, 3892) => 3885.0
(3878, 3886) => 3880.5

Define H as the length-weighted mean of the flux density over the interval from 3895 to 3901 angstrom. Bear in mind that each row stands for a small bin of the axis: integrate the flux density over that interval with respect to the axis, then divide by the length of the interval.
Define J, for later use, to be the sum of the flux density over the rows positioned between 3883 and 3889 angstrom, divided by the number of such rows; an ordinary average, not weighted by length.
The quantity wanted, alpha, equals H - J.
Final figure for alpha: 3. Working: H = 13.7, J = 10.7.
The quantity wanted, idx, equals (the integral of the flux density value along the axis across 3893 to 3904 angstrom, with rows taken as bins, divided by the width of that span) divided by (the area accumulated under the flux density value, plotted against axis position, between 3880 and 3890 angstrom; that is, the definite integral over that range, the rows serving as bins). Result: 0.12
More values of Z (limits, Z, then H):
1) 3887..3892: 25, 0.79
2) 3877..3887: -40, -0.50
